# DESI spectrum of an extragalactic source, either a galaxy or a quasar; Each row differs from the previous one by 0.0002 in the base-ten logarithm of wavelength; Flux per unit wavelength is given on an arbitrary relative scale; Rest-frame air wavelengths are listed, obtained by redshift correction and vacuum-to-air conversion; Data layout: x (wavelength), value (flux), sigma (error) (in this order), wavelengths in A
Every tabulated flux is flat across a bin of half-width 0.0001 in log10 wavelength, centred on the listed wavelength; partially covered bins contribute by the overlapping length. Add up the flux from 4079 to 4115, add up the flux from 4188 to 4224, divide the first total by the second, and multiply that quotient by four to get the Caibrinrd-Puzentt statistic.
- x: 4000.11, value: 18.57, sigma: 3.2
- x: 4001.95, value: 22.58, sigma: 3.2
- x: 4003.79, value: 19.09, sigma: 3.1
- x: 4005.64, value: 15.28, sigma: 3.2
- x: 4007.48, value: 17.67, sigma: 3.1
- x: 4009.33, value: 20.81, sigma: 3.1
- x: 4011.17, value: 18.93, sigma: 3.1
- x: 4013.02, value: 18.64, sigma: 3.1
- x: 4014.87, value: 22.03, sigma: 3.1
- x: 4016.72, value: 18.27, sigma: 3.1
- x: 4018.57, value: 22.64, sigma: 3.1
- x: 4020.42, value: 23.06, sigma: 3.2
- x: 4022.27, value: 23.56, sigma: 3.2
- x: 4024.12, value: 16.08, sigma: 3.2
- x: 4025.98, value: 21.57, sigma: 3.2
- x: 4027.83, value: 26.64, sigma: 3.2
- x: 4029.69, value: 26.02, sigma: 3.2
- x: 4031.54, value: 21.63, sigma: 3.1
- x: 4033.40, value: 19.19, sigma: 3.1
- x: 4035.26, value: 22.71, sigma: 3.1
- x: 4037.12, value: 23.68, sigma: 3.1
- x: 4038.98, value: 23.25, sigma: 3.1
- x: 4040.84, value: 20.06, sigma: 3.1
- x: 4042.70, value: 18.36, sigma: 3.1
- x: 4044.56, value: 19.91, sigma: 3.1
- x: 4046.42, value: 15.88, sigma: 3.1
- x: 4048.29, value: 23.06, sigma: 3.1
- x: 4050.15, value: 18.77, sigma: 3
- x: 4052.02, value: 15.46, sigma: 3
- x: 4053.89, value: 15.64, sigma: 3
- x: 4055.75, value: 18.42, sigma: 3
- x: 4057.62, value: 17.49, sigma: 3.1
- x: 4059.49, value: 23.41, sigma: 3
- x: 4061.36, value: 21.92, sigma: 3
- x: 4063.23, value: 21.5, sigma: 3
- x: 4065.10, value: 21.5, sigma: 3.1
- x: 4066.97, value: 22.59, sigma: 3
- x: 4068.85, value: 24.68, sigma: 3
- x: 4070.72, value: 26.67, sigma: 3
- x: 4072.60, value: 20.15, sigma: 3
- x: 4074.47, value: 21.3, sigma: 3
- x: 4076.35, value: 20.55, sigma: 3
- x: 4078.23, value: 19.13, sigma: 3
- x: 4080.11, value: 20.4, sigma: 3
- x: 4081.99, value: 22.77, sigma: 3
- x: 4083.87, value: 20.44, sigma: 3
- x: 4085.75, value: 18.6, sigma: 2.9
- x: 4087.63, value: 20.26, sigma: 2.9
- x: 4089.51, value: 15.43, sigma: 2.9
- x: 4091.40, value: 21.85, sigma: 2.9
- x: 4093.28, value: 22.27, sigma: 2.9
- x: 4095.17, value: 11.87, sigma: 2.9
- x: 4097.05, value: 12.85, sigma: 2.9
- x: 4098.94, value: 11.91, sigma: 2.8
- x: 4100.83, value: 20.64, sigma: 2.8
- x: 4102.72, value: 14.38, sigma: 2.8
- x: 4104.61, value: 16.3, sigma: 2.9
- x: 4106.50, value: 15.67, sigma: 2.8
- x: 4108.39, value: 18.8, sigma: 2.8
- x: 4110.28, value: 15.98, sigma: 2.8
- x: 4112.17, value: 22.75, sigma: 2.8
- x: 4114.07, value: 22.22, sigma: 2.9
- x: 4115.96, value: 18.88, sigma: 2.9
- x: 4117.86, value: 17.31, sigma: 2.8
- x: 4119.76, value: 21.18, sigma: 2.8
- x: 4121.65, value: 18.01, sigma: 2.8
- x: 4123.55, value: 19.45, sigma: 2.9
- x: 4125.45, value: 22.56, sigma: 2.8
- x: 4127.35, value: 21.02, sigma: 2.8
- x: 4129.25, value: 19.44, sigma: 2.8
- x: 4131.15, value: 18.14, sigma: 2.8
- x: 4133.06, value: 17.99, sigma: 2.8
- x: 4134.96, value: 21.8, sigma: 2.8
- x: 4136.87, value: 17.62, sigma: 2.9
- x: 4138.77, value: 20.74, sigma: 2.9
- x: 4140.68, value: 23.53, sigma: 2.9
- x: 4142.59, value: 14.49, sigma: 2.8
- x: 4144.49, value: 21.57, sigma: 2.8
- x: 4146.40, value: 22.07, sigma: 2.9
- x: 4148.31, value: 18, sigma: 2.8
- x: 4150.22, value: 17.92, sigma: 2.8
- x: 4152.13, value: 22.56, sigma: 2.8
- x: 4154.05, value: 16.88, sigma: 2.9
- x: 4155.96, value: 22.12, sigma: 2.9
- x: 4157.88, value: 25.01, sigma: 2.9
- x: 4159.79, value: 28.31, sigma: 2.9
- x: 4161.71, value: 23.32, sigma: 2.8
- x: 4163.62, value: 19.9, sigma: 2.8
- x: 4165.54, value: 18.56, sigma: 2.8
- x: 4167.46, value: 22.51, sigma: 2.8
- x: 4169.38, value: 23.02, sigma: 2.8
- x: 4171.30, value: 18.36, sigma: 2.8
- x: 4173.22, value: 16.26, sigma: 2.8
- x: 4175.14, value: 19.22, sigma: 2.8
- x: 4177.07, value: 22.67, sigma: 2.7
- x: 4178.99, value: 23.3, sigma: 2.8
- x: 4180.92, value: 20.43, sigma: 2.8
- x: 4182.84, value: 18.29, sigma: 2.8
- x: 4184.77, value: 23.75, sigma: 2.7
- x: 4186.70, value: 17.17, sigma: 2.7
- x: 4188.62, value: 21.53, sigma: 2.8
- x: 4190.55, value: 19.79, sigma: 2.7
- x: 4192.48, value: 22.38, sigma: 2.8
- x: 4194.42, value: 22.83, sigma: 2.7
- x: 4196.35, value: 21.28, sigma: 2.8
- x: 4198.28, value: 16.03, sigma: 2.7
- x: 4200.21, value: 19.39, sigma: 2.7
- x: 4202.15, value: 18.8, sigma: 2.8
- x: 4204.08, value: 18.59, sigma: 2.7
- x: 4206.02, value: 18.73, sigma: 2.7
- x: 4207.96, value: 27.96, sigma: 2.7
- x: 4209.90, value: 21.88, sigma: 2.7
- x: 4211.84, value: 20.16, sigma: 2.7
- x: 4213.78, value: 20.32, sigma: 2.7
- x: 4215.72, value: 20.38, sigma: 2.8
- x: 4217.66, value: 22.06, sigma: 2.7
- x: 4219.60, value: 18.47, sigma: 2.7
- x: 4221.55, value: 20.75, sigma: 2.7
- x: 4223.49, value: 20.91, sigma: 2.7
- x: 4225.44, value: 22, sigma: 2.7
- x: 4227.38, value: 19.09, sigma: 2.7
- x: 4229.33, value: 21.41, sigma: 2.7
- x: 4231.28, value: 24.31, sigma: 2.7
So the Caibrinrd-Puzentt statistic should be 3.52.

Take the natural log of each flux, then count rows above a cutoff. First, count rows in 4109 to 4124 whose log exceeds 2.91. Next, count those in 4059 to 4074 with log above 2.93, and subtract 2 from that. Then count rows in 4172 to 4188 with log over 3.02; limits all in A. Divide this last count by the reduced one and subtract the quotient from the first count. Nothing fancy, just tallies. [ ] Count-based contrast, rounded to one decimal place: 4.5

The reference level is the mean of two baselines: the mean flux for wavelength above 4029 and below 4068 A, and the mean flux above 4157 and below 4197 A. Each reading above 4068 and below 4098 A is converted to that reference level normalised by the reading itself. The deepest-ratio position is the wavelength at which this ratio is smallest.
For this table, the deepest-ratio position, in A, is 4070.72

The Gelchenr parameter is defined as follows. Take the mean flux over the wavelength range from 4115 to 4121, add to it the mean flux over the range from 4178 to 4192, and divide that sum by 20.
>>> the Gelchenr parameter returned 1.99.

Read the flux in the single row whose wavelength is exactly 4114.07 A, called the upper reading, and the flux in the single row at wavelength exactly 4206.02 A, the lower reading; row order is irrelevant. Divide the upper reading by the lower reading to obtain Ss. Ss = 1.19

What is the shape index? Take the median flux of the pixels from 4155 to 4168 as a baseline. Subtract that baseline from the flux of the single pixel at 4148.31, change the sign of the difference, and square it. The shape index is 20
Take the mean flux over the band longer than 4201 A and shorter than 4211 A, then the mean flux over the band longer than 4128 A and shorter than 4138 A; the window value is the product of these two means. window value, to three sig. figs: 403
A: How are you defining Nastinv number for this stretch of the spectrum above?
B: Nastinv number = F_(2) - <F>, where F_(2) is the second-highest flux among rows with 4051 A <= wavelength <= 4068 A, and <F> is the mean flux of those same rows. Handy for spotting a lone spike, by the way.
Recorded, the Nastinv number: 2.8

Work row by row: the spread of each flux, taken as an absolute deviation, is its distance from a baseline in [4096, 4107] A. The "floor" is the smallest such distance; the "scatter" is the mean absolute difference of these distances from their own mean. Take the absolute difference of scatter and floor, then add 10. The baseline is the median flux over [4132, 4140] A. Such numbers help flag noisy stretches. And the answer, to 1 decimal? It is 10.5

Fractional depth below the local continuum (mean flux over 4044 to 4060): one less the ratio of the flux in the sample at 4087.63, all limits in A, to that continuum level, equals -0.09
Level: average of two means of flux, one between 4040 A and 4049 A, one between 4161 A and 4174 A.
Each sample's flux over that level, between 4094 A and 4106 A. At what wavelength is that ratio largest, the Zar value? 4100.83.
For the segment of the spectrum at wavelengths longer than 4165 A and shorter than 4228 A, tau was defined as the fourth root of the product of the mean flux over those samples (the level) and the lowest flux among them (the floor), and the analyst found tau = 4.26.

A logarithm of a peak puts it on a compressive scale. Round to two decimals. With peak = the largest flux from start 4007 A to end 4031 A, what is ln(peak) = 3.28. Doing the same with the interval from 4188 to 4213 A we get 3.33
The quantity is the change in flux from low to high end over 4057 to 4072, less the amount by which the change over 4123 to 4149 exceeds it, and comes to 19.8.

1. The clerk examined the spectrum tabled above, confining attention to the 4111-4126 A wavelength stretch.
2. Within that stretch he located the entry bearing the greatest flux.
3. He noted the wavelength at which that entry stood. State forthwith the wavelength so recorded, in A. 4112.17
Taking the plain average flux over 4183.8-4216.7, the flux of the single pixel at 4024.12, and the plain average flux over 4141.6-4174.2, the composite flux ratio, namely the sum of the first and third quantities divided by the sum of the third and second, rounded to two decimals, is 1.12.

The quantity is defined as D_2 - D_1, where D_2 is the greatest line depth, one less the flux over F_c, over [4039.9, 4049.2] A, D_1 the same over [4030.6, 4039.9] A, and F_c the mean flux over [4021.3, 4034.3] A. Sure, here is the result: 0.15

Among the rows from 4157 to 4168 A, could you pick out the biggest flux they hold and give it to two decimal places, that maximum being 28.31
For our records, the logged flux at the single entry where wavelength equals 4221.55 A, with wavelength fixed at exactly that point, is 20.75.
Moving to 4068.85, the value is 24.68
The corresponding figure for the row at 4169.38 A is 23.02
